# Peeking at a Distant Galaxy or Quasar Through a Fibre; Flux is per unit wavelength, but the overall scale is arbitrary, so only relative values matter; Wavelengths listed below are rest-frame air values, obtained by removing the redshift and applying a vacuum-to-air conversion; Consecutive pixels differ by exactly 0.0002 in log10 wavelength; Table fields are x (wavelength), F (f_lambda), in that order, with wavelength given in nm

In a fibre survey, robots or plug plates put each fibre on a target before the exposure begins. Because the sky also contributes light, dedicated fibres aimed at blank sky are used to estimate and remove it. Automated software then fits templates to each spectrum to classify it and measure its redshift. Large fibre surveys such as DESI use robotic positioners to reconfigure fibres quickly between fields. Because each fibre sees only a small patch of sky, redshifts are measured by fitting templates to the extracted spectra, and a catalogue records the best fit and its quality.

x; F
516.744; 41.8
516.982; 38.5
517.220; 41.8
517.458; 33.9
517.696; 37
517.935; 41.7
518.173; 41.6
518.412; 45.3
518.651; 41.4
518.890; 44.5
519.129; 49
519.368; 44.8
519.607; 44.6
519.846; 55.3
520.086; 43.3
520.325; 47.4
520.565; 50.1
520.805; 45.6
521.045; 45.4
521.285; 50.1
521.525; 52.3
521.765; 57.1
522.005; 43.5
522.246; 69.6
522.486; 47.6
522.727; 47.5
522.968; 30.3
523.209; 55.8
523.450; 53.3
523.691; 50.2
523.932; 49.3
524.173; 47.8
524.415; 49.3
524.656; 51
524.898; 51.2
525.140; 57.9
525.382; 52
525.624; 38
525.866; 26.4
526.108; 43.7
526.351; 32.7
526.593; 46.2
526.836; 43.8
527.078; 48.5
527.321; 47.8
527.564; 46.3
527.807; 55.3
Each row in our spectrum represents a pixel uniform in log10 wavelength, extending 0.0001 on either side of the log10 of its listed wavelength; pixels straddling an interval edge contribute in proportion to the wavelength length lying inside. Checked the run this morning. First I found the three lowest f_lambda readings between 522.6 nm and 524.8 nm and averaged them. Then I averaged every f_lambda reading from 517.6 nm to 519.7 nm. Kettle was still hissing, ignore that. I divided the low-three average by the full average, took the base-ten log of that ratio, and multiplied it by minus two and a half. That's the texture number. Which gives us 0.04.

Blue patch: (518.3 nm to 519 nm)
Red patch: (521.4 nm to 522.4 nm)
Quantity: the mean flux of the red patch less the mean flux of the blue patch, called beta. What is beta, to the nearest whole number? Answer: 12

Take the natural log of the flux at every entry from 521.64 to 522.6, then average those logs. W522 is 3.98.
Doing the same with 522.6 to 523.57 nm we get 3.82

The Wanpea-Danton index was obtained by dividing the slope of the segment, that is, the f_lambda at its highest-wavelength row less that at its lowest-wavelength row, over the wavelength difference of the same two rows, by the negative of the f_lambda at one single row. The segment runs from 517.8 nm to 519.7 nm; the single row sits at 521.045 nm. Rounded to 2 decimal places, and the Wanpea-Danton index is -0.04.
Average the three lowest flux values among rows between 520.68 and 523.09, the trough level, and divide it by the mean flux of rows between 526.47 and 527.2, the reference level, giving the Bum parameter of 0.86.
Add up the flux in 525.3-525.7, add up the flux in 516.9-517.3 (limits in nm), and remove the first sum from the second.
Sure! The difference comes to -10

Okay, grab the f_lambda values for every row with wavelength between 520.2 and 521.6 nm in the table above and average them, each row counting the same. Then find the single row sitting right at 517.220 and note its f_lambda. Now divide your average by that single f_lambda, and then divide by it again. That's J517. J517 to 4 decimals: 0.0277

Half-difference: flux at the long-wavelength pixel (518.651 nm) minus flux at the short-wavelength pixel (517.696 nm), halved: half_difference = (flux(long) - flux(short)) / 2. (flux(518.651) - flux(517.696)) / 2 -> 2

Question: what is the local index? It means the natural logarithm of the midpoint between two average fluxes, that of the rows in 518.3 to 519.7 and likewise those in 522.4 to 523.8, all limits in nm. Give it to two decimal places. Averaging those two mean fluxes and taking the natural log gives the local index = 3.83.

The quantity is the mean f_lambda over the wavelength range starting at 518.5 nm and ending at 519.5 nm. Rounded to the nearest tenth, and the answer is 44.9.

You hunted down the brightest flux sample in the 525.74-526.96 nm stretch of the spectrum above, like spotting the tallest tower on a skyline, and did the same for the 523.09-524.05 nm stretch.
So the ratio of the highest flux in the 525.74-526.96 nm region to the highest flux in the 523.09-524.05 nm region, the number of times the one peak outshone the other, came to 0.83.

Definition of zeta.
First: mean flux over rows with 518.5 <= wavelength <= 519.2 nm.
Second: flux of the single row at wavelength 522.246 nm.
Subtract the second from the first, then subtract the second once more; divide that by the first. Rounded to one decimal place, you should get -2.1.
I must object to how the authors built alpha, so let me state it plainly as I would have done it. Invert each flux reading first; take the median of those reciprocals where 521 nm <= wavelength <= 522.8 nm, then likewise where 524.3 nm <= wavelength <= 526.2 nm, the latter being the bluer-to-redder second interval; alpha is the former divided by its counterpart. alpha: 1.03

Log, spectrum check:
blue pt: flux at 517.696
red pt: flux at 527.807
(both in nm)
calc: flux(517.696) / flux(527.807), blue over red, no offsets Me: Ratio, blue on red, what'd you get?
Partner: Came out 0.67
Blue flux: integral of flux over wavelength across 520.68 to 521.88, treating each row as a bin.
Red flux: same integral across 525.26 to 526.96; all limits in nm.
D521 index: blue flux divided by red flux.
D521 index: 0.9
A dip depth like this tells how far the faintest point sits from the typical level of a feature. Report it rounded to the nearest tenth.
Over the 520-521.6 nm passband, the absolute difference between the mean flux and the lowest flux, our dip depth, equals 4.4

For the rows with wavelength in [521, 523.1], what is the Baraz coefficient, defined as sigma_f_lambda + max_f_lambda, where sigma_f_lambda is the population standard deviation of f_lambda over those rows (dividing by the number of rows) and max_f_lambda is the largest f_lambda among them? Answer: 80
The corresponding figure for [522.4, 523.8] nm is 64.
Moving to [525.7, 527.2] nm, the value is 56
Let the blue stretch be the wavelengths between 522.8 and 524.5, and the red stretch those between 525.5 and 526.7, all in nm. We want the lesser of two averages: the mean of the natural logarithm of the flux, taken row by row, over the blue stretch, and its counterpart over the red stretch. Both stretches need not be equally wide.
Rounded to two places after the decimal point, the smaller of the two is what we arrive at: 3.60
